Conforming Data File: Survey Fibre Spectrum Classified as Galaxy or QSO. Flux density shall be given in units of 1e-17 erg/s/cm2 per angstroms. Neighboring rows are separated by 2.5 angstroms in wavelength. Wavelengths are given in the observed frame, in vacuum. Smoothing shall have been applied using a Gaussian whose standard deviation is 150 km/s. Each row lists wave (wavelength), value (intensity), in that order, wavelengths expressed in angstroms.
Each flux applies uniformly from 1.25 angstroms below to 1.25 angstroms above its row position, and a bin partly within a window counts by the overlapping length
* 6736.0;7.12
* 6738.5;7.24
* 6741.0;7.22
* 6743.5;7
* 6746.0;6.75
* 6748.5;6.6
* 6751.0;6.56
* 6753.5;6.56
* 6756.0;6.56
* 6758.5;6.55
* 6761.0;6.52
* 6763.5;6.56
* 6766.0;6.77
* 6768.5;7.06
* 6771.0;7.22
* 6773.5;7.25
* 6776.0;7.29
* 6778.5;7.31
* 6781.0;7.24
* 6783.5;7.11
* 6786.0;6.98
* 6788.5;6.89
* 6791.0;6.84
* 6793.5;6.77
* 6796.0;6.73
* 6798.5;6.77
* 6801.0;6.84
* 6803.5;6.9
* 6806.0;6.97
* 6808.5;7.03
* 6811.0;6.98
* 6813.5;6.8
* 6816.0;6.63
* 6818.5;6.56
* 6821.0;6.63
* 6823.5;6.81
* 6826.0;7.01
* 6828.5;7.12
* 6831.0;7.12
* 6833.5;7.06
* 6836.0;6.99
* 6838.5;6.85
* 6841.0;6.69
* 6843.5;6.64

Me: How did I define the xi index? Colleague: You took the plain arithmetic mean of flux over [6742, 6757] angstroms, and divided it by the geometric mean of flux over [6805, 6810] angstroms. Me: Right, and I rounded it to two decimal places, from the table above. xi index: 0.95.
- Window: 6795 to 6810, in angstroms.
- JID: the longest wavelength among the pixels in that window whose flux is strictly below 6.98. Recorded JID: 6806.0 angstroms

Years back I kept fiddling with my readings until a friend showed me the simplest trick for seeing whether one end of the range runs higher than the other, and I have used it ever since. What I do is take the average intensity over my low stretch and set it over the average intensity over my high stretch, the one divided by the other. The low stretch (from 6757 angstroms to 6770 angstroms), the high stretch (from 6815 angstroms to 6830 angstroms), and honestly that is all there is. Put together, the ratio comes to 0.985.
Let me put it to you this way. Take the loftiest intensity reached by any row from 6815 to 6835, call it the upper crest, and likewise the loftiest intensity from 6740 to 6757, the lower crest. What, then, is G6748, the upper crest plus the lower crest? 14.3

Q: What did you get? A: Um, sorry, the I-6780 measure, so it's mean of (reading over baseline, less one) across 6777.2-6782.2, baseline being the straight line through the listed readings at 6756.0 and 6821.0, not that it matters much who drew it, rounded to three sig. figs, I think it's 0.105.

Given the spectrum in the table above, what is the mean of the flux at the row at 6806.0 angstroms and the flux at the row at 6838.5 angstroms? 6.91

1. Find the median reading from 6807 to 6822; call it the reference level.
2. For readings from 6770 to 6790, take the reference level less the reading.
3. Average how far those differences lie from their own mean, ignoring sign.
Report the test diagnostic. 0.126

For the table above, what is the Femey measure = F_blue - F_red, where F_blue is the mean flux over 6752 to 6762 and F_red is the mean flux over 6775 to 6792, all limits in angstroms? -0.55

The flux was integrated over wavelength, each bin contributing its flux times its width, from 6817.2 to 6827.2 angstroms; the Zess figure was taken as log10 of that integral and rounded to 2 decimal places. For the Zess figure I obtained 1.83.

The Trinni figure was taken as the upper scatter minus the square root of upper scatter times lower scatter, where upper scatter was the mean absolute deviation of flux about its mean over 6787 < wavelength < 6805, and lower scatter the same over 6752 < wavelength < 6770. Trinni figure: -0.036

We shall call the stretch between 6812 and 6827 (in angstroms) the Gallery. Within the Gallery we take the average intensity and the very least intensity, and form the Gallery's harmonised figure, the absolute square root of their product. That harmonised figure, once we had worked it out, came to 6.65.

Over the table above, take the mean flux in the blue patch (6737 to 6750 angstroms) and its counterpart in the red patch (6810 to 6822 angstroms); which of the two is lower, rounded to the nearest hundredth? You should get 6.72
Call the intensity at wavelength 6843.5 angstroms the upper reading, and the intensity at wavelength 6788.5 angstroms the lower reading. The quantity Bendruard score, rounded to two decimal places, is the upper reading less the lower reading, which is -0.25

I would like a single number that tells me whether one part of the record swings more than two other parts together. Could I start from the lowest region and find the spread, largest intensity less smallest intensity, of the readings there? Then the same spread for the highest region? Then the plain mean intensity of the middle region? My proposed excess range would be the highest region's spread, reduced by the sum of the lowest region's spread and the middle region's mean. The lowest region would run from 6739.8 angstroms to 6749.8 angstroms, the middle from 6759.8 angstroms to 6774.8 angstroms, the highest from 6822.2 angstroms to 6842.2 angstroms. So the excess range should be -7.09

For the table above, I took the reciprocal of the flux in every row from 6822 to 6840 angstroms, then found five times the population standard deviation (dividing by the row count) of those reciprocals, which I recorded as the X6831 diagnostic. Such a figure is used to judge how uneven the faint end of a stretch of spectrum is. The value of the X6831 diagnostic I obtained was 0.012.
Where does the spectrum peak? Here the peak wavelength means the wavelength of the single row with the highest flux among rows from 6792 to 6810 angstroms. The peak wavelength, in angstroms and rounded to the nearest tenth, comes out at 6808.5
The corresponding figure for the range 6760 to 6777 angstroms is 6776.0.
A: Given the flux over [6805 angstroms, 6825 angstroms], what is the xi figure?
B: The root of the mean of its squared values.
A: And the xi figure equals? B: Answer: 6.80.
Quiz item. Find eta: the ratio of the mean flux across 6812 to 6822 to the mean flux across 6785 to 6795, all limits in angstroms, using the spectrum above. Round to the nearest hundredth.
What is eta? 0.97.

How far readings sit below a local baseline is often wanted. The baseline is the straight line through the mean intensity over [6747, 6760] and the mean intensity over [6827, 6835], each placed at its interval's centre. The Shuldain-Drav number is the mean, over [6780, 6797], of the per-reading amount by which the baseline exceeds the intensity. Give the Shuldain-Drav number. -0.13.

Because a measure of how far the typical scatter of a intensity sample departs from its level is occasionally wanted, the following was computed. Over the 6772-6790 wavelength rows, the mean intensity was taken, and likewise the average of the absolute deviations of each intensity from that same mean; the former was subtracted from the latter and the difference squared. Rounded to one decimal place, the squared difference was 49.2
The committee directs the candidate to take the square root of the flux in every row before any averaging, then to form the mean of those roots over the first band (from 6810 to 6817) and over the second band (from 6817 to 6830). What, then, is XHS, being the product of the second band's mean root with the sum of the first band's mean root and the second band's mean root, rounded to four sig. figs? 13.64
